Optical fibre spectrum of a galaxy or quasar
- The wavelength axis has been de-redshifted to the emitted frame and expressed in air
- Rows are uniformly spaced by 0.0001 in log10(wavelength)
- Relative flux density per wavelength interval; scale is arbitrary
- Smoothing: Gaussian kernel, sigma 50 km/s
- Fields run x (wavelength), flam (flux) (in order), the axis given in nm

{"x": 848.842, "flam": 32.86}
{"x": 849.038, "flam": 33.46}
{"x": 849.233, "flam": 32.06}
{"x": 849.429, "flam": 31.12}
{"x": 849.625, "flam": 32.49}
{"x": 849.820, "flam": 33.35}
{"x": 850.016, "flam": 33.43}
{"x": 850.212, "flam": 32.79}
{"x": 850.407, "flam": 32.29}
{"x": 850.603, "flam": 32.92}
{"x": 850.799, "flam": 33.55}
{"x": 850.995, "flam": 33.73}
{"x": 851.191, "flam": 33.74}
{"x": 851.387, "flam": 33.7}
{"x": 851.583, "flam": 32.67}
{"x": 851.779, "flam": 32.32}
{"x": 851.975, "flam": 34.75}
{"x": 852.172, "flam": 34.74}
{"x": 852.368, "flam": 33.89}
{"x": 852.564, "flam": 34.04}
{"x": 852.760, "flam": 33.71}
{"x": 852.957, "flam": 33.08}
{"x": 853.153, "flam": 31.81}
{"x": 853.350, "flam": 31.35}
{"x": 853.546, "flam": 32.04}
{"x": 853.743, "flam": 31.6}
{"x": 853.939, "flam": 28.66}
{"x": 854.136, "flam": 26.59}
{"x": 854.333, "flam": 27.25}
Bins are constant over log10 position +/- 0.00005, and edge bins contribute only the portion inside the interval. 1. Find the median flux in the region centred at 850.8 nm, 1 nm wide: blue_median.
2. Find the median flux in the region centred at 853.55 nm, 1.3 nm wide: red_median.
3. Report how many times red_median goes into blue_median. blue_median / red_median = 1.06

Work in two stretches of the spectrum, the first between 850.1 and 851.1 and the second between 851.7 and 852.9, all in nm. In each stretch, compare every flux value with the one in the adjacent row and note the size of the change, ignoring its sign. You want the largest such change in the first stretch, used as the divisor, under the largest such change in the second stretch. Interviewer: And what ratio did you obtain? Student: 3.9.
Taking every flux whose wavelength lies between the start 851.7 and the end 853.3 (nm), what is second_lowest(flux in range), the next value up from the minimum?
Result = 32.32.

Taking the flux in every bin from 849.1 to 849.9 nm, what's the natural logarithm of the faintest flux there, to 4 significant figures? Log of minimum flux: 3.438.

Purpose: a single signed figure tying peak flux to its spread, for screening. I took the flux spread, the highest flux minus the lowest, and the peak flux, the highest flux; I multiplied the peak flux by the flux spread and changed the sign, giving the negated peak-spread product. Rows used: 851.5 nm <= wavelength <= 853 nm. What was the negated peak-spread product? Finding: -84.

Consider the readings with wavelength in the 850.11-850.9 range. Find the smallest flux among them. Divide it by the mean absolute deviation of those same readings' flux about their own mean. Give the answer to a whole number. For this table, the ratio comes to 93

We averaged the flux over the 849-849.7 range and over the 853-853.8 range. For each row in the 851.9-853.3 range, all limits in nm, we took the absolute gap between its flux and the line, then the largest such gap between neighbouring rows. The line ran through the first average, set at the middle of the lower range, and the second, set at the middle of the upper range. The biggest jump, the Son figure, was 1.2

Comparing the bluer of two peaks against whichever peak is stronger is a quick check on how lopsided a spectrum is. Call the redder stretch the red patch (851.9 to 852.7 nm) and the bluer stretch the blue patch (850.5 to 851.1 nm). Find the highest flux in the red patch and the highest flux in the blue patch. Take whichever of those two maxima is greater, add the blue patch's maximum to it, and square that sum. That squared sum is 4690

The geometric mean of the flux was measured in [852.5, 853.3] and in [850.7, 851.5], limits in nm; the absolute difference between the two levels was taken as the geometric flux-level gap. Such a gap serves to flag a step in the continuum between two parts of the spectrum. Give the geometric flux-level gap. 0.53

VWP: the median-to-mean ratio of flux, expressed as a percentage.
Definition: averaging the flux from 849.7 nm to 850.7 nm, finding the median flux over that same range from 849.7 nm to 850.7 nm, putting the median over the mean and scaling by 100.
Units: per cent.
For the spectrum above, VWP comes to 99.9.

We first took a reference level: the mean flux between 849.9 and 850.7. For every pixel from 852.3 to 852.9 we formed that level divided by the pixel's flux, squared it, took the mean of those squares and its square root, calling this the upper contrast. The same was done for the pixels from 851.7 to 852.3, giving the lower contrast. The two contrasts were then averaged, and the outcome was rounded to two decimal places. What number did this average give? 0.97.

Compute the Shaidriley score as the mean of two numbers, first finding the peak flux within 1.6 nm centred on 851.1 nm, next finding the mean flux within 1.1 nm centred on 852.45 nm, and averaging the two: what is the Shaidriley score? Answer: 33.9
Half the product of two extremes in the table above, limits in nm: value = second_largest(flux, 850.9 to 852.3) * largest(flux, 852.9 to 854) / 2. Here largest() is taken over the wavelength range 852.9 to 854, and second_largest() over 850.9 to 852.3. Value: 575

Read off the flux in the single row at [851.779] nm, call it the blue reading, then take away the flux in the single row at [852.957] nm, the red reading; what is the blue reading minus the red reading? -1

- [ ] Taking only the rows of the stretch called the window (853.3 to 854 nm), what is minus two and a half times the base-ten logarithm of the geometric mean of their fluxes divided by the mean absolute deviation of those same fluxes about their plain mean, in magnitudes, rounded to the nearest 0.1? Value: -3.6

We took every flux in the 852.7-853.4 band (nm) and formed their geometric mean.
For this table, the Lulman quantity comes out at 32.5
